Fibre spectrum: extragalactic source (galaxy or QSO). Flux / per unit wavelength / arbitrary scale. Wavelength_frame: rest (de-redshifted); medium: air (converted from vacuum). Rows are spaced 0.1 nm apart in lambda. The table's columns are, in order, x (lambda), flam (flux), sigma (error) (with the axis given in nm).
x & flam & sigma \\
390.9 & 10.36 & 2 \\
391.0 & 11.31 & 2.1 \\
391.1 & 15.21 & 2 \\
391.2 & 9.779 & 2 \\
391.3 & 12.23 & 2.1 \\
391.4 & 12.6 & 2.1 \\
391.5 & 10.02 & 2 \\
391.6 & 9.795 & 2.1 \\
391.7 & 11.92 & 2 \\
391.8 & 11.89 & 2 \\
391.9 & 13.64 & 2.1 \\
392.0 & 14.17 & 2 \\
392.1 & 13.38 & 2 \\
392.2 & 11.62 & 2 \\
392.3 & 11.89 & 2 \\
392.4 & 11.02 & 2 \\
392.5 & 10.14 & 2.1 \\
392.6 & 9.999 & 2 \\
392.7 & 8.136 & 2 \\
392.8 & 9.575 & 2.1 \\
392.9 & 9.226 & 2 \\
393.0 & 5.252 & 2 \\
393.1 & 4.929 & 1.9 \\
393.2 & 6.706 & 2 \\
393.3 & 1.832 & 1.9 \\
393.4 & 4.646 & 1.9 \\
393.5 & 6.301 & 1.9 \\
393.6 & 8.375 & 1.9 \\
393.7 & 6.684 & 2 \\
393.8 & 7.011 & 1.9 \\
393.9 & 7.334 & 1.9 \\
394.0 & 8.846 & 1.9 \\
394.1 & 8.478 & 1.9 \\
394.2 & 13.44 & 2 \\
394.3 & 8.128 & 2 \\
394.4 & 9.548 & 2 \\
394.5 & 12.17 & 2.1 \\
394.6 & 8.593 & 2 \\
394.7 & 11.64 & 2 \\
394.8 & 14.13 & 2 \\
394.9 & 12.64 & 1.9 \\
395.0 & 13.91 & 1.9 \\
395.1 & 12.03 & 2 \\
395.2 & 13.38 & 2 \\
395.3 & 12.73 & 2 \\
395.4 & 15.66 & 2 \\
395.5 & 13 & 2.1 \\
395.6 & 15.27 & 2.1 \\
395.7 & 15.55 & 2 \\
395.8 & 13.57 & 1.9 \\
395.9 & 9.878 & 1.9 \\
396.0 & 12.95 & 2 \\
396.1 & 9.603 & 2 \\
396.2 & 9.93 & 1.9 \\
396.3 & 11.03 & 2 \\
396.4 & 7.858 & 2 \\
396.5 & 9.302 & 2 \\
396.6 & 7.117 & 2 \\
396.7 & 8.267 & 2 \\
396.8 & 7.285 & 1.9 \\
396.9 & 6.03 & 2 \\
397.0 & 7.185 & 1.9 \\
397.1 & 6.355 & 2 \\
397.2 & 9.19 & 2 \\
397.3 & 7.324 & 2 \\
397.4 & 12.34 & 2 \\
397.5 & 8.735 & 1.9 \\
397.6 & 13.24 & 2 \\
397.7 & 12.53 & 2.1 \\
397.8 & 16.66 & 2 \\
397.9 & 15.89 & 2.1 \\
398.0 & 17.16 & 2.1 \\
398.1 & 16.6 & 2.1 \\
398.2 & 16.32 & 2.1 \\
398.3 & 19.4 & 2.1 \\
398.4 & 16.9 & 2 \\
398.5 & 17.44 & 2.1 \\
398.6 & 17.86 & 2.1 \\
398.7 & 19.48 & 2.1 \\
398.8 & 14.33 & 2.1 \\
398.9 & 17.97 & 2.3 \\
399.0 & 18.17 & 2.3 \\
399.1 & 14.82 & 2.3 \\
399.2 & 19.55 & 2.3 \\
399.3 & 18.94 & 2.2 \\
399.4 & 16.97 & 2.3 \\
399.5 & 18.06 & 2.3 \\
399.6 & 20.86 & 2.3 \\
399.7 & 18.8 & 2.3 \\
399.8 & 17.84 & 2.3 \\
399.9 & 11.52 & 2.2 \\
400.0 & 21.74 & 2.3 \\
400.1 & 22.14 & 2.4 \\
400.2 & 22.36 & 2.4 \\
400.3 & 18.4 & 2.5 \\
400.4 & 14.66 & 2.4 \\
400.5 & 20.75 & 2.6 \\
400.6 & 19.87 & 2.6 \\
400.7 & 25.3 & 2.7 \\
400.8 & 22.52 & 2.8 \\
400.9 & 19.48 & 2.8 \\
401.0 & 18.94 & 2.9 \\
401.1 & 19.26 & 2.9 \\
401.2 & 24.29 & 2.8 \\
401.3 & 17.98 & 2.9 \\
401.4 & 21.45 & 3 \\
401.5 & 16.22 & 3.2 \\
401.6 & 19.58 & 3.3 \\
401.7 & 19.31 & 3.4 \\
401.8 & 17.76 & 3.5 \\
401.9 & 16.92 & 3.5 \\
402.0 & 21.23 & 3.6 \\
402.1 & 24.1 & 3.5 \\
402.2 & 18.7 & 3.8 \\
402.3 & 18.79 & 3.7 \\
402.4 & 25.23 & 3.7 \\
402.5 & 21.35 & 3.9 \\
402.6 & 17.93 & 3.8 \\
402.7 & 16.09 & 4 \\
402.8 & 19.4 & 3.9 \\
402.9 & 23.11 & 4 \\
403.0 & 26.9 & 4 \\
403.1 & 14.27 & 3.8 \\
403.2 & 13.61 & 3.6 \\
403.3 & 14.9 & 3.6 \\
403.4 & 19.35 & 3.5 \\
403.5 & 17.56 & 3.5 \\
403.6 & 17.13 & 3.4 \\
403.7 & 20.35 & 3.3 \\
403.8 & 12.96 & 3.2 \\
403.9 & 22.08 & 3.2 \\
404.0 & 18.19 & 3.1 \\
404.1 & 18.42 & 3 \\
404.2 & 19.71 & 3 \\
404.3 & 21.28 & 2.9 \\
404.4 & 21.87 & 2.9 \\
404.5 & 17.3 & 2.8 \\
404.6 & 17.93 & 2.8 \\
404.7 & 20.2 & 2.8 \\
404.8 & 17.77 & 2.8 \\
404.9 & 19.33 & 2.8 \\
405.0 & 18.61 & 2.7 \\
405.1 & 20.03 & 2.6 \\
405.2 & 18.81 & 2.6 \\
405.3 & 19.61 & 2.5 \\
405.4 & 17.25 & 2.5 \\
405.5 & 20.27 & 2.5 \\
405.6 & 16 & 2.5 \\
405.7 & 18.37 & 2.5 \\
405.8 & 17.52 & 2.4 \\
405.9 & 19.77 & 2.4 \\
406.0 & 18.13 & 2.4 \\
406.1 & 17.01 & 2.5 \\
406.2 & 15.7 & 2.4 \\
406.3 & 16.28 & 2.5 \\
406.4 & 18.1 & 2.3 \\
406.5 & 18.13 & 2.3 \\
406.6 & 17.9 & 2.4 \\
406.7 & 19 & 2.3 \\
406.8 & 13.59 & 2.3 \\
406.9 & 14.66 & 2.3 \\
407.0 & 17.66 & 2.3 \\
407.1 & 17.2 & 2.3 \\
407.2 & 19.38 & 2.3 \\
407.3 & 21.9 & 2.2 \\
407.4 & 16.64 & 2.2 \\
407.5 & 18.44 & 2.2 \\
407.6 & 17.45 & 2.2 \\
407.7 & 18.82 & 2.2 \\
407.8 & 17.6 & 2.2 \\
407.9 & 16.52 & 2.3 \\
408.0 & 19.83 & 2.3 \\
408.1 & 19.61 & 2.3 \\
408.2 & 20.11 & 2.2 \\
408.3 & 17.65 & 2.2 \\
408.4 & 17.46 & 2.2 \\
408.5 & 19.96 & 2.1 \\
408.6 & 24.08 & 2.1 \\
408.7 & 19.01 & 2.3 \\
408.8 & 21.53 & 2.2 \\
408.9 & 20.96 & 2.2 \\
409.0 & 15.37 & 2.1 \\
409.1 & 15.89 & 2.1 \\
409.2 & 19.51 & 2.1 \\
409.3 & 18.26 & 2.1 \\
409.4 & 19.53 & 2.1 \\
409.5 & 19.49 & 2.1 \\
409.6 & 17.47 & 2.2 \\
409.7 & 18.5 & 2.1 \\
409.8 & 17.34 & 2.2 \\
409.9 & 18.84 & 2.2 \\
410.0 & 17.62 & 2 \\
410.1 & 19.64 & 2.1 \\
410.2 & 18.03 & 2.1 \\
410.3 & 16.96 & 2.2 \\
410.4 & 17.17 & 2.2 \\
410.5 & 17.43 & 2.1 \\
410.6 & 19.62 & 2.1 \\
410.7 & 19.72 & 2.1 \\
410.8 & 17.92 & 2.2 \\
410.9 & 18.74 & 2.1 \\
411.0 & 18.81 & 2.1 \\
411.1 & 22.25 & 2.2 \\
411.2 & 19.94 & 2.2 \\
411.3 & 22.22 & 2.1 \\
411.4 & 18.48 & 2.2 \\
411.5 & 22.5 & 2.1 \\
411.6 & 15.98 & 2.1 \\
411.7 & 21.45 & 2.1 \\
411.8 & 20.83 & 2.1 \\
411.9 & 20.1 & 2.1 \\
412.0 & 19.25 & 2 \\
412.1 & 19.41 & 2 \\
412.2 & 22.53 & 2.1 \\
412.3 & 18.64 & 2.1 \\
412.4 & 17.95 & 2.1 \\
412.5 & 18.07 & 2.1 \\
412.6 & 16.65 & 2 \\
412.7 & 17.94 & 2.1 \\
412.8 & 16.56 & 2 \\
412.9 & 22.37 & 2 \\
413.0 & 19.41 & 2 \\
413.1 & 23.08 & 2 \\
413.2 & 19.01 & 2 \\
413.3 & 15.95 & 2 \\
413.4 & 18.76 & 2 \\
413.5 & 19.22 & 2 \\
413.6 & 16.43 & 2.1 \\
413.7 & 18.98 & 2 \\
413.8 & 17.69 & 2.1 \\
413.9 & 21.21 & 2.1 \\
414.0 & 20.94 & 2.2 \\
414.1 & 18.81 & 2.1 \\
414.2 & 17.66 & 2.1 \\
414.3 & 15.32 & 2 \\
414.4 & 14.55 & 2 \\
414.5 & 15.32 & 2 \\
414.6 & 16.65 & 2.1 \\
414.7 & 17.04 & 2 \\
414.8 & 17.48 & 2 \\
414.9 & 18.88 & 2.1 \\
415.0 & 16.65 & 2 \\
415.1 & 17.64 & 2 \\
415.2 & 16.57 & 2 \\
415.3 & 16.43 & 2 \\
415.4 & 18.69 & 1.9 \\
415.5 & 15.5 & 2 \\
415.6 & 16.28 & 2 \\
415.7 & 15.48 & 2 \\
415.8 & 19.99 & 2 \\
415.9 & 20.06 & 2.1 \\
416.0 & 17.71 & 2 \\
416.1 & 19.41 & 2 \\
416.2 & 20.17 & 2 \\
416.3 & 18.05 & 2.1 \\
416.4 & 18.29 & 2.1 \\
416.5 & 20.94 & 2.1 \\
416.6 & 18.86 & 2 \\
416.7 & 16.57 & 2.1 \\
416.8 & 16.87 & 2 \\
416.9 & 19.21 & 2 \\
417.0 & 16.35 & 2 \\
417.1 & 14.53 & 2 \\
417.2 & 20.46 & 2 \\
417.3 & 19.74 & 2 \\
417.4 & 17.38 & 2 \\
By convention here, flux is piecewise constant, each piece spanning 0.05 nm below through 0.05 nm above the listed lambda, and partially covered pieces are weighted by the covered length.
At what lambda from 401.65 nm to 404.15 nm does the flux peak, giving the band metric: 403.0 nm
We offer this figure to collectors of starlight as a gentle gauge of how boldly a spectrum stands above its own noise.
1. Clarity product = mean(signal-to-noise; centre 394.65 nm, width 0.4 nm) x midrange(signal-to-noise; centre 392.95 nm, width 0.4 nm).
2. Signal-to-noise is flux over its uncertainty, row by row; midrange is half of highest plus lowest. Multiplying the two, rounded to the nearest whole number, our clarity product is 21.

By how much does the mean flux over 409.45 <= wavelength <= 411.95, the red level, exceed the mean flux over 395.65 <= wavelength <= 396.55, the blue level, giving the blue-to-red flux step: 8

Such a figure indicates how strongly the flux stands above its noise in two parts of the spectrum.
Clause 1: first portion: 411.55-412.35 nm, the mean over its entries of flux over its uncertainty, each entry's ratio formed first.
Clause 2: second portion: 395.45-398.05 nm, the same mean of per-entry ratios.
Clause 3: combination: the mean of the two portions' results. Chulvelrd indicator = 7.5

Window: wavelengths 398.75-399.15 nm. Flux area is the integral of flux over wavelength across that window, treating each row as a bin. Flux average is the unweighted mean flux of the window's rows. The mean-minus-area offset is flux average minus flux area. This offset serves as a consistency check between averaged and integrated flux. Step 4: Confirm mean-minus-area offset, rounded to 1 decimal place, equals 9.8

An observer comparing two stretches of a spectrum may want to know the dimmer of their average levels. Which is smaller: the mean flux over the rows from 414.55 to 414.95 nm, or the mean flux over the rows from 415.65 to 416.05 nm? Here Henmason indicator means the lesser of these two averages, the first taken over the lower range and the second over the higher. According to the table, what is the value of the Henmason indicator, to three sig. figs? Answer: 17.5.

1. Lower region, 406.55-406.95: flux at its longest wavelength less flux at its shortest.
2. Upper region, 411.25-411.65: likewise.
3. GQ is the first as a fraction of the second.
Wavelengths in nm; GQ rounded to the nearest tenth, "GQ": 0.5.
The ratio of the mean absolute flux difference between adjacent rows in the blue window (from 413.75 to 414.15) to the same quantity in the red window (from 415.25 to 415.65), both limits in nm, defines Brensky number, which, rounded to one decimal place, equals 1.0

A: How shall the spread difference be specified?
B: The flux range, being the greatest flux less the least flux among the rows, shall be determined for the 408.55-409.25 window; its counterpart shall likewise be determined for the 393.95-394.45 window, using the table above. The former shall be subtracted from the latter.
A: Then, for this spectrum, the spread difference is -3.4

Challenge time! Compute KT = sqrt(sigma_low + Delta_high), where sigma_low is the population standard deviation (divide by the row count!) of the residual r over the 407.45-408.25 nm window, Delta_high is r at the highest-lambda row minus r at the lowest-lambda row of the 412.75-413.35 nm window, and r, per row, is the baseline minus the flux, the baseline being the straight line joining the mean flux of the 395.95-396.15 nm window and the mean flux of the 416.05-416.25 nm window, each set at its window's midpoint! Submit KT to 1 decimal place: 1.4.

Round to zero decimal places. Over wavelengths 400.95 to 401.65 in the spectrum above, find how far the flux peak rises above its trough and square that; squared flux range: 65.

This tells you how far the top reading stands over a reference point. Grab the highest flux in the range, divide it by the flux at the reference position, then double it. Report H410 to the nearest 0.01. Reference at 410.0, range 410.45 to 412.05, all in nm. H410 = 2.55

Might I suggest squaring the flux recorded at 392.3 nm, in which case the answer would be 141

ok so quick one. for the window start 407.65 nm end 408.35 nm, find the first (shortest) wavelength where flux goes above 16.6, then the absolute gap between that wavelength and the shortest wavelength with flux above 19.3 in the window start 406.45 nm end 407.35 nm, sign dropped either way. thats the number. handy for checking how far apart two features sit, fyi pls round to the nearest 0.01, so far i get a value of 0.50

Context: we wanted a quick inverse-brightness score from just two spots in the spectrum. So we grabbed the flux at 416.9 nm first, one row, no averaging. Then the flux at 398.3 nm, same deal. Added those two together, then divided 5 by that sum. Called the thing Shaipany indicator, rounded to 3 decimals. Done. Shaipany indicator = 0.130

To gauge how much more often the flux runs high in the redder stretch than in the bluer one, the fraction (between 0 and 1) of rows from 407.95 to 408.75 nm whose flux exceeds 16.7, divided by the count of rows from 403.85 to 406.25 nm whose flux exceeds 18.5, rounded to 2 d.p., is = 0.08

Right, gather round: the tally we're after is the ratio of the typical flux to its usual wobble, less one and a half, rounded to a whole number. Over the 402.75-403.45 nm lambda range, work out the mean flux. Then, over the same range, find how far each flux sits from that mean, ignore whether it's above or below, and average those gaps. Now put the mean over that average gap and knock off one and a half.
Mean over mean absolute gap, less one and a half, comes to 3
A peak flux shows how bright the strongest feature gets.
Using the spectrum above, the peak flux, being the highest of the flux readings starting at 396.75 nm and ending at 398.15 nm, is 17.16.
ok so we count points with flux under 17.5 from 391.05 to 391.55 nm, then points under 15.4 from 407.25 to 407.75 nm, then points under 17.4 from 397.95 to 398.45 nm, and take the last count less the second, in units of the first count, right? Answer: 0.80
